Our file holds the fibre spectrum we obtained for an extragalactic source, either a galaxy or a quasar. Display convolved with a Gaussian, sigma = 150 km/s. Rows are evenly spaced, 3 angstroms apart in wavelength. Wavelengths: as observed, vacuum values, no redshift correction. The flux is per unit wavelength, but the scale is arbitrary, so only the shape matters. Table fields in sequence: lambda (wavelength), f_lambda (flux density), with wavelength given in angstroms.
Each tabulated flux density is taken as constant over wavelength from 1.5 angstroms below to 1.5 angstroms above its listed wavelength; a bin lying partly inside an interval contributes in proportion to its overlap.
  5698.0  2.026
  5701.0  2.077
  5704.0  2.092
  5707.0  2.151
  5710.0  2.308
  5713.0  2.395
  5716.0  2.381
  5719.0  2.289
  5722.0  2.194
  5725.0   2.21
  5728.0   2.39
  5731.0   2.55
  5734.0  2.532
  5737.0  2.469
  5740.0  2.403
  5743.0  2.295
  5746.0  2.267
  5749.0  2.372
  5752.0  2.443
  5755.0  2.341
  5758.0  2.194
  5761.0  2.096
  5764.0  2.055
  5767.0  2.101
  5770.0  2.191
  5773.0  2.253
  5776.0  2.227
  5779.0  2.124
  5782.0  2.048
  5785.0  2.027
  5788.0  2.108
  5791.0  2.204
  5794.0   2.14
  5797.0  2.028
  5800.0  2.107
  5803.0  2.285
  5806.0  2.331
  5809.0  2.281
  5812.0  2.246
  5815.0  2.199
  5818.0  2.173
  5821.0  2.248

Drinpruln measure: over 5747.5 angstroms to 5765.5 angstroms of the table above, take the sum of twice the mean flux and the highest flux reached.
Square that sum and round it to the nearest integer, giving 48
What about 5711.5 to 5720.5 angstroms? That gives 50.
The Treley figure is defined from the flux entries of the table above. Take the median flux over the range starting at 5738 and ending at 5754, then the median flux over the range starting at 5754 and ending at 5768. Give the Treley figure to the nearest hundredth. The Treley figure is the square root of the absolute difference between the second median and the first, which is 0.52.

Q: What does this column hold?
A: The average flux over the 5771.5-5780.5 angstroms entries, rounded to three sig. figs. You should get 2.20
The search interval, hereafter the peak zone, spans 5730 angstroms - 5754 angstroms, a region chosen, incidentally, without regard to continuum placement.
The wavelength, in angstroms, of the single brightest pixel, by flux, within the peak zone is 5731.0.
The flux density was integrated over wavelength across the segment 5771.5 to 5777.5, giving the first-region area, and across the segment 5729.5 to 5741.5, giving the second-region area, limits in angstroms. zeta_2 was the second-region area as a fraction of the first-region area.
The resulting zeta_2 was 2.22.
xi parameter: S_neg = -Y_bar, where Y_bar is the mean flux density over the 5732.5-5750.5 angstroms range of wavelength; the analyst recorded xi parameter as -2.39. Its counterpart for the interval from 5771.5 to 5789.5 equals -2.13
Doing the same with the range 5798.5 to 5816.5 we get -2.24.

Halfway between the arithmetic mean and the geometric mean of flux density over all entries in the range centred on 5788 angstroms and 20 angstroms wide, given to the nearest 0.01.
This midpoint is 2.10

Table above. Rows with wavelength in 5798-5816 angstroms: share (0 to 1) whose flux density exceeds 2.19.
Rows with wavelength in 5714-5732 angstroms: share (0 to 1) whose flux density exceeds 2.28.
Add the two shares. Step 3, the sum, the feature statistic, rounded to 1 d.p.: 1.5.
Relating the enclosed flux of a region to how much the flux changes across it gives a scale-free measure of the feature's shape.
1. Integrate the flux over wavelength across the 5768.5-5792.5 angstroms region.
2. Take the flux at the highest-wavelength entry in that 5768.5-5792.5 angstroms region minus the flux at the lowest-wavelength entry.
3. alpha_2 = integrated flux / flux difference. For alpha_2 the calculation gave 3965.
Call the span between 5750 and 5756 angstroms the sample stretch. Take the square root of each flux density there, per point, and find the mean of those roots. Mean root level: 1.547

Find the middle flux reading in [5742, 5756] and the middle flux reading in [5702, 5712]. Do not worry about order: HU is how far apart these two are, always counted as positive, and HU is 0.19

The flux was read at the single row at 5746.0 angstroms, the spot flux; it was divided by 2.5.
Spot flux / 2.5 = 0.91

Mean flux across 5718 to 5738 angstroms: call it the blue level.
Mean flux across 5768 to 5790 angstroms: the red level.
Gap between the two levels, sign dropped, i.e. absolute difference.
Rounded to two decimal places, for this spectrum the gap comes 0.24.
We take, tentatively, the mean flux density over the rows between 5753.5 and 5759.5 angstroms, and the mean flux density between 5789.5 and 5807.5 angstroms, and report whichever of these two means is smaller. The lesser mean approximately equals 2.18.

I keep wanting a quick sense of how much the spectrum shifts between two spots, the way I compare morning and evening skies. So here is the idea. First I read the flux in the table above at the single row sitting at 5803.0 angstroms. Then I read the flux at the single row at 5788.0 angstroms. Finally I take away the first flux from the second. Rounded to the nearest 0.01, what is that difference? -0.18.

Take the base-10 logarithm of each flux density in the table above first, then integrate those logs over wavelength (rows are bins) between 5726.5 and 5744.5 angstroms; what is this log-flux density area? 7.0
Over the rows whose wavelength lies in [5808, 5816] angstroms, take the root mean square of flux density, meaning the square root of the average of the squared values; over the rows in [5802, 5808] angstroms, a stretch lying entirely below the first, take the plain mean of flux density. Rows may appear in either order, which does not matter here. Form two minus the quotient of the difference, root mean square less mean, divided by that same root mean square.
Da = 2.029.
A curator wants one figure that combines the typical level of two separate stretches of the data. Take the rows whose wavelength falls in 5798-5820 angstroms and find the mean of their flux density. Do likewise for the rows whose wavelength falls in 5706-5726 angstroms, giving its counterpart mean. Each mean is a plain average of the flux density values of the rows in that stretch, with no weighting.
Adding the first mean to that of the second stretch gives 4.51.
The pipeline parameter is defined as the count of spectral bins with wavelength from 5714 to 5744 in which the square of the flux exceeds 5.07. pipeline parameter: 8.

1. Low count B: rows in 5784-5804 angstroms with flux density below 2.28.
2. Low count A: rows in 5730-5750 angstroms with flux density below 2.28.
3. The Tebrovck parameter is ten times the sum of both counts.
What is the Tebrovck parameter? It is 70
